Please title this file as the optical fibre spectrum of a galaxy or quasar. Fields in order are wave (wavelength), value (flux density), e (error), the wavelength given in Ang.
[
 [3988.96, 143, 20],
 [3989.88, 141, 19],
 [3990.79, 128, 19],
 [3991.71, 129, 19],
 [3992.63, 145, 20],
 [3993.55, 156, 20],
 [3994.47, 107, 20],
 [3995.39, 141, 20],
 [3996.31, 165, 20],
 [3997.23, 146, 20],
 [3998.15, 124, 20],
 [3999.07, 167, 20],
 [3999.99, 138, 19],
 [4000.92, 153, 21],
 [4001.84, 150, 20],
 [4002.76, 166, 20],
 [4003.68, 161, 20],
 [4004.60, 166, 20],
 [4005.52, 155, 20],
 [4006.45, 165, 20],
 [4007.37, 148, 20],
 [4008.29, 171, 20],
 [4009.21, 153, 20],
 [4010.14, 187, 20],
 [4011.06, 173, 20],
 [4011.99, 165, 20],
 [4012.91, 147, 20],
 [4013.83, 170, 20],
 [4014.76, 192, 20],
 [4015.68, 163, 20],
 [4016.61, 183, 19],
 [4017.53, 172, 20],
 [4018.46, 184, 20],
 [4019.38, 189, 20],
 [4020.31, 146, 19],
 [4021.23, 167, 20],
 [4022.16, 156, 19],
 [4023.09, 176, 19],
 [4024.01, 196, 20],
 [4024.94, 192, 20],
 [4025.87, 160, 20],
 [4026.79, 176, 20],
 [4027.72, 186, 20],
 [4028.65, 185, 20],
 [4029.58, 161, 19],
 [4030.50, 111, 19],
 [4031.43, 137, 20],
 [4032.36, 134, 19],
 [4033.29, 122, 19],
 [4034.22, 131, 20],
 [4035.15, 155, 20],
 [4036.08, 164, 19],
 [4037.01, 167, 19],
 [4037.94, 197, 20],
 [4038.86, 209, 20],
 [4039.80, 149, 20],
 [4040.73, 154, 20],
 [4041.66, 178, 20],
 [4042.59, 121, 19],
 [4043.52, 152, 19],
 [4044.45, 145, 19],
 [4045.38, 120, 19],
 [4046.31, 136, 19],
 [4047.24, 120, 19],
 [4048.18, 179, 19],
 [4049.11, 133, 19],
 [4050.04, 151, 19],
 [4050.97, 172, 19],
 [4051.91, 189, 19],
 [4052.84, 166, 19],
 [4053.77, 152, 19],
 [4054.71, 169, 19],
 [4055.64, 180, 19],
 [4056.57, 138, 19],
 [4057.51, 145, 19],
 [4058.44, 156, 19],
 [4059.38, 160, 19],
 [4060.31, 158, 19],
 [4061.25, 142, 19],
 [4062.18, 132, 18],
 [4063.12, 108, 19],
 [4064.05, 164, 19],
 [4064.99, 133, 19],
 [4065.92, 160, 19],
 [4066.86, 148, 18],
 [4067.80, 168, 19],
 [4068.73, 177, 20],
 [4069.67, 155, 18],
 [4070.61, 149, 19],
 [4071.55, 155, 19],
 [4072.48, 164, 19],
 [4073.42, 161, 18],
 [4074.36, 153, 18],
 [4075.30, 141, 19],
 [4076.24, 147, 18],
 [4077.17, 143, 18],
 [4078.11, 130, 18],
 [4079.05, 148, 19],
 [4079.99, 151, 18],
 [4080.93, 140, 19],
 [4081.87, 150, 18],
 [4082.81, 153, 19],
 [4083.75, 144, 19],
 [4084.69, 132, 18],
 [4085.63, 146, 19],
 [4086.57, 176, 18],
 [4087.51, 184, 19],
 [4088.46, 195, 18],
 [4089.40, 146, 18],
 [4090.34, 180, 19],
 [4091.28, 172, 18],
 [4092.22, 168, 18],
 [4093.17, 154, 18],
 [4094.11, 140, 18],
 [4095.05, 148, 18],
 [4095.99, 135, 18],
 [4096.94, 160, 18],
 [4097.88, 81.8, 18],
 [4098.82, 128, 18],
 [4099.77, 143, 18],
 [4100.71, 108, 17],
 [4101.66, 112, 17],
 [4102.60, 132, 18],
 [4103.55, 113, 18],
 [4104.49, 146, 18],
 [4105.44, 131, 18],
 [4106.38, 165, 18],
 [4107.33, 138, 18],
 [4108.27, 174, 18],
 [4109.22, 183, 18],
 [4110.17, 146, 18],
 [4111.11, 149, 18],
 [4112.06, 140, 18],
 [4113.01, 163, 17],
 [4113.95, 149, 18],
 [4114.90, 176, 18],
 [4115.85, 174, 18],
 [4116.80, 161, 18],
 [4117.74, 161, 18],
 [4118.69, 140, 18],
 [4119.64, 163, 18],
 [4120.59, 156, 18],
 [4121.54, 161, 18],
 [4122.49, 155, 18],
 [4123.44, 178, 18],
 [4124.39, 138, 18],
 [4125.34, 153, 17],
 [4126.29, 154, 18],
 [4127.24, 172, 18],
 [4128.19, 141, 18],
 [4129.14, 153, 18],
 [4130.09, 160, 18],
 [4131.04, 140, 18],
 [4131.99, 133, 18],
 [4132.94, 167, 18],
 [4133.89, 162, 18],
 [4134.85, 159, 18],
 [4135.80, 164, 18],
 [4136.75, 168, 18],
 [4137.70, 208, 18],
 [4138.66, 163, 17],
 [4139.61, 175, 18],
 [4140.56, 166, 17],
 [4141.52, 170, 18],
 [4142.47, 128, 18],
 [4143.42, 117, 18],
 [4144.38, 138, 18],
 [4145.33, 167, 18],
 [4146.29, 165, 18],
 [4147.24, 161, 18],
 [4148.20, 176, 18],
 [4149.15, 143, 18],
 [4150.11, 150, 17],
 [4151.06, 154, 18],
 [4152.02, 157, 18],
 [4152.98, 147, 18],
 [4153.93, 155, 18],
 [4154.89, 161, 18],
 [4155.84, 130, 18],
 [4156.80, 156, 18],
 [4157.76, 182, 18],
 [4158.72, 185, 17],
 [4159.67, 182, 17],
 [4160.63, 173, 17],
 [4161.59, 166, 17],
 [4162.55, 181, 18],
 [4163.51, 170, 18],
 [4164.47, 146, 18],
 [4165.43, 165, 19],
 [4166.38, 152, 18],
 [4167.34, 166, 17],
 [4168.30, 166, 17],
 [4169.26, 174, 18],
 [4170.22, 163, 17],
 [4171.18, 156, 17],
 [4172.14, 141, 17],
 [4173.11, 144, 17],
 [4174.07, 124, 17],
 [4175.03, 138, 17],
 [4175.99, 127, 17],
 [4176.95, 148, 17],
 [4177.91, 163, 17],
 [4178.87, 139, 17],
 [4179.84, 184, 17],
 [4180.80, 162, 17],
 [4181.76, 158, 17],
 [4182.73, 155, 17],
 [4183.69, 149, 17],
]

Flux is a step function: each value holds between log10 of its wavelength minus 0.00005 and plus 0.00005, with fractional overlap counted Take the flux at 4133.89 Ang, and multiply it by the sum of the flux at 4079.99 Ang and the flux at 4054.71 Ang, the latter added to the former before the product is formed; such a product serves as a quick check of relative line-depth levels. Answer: 51840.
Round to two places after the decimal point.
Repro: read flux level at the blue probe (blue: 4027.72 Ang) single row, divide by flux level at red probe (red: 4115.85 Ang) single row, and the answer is 1.07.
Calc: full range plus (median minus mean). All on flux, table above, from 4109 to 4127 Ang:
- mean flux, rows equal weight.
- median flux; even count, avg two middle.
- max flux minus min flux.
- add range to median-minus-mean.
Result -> 43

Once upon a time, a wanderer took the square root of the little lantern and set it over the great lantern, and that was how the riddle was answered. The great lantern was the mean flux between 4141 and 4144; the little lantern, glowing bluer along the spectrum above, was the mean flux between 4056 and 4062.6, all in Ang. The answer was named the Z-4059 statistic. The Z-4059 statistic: 0.088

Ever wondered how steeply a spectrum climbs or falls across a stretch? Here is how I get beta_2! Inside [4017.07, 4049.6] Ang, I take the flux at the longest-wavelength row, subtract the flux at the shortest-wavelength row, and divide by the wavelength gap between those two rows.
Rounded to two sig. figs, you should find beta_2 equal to -1.2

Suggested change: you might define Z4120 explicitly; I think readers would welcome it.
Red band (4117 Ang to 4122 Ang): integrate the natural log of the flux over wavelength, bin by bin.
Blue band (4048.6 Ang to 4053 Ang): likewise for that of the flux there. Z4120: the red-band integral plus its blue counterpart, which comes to 48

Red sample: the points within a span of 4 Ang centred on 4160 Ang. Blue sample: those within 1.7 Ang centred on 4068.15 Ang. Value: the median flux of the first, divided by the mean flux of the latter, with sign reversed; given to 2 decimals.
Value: -1.03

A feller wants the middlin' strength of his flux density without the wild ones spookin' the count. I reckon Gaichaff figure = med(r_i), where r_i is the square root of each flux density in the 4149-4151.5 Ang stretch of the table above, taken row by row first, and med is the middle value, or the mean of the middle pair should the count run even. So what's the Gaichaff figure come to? 12.2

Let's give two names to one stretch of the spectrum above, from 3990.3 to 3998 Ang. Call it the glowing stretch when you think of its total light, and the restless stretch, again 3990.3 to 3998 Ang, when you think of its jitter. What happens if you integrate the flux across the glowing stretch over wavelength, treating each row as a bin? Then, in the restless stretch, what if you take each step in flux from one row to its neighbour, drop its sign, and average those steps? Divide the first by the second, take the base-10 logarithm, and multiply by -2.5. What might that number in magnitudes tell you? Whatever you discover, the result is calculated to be -4.2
